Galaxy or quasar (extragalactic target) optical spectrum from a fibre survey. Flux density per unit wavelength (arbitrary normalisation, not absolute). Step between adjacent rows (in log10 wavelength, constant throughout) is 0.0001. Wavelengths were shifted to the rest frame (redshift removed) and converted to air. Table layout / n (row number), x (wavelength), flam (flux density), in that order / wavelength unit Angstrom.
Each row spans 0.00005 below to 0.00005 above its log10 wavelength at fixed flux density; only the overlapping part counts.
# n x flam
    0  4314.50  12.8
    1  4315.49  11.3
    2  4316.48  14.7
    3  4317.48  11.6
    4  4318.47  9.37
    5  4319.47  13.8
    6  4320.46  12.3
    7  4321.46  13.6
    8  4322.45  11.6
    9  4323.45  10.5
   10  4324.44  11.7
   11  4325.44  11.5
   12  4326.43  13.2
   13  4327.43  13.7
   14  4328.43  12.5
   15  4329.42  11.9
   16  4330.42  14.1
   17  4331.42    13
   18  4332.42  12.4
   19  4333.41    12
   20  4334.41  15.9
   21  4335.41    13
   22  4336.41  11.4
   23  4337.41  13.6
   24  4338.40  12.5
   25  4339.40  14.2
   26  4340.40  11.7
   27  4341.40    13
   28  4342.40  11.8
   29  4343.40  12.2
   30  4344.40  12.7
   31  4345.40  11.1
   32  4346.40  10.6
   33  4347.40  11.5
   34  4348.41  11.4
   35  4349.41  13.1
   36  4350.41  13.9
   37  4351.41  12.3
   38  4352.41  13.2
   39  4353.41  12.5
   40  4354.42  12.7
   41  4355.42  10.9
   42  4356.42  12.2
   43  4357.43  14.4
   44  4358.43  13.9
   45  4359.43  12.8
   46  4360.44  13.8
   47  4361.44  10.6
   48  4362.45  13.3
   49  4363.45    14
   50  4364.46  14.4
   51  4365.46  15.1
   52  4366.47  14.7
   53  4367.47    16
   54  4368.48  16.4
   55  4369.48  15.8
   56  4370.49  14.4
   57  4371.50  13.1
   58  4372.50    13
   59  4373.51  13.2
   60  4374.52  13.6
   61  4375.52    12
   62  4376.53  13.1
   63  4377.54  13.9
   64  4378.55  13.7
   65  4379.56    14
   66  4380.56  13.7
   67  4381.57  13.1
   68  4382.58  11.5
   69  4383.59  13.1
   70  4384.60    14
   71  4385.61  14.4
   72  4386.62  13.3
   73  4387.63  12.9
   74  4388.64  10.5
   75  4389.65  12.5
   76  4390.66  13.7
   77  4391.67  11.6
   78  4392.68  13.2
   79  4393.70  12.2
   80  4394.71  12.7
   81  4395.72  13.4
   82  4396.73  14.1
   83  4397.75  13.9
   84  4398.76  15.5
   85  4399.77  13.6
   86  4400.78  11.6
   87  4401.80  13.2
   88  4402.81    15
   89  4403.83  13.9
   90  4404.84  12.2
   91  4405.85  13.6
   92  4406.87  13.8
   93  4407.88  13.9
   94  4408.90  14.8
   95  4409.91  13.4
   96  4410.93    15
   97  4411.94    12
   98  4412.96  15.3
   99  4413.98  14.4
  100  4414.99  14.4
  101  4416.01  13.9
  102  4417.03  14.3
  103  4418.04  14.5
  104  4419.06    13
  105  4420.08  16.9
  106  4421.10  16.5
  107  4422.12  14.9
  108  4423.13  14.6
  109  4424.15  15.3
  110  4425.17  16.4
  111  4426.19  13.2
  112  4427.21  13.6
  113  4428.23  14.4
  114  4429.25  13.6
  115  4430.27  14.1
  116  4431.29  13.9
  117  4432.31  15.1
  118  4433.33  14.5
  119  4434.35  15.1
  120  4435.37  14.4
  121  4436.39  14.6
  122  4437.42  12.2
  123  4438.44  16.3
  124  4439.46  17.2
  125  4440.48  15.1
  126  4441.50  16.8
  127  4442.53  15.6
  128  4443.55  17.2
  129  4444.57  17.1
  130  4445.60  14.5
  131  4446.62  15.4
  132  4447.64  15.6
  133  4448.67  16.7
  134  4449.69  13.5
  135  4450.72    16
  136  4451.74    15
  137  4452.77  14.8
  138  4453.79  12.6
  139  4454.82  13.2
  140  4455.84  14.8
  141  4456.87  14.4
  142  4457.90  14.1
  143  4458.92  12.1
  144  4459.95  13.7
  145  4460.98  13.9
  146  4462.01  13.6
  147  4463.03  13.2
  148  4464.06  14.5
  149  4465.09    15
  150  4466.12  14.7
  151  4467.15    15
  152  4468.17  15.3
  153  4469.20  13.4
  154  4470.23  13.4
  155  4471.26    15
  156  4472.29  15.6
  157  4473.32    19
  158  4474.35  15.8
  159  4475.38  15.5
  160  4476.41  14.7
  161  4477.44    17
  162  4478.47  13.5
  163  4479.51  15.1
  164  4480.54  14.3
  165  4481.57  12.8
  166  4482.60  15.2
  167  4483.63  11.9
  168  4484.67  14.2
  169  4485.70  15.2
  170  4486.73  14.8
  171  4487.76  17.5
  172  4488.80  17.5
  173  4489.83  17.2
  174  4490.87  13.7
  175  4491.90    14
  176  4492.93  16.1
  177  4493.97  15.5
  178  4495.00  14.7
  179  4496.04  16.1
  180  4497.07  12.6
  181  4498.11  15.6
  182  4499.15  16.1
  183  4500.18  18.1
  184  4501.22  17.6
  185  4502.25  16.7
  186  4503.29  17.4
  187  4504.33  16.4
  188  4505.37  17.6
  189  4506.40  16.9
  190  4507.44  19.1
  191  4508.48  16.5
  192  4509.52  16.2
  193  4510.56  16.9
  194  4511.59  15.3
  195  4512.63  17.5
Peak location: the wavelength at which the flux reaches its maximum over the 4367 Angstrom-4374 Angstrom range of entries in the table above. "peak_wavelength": 4368.48 Angstrom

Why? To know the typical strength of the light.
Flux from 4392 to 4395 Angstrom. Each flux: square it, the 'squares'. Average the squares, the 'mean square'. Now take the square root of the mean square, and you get 12.7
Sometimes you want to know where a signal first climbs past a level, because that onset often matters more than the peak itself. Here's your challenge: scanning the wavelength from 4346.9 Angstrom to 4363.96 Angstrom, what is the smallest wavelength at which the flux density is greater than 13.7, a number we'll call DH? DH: 4350.41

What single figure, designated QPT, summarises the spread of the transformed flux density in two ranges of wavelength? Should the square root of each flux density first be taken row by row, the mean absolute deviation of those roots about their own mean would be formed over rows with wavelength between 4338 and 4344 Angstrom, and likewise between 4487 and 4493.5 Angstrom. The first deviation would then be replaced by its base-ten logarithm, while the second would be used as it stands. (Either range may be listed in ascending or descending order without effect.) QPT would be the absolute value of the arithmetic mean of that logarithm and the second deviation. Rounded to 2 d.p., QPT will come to 0.42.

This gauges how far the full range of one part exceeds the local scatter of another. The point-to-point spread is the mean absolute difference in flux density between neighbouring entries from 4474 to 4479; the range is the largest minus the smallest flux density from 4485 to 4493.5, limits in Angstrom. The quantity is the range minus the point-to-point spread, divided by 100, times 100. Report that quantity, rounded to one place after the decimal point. 2.1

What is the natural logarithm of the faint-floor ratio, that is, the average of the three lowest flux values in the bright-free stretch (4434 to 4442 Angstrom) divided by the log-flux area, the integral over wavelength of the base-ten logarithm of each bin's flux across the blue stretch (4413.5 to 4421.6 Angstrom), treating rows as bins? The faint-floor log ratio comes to 0.37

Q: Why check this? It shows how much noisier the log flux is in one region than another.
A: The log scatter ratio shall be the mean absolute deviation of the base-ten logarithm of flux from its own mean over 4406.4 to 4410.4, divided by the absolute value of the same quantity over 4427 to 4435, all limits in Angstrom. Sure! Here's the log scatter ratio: 0.85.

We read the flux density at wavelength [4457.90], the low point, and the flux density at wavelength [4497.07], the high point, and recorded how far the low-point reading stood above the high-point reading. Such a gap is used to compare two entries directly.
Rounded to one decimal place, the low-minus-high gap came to 1.5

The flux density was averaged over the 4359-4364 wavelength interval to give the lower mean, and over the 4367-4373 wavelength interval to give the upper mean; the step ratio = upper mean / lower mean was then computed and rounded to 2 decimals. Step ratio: 1.15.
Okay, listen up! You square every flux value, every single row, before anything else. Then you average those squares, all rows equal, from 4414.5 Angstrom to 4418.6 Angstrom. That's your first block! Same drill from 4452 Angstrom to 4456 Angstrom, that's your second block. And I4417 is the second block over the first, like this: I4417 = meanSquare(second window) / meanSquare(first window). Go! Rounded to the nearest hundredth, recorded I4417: 0.95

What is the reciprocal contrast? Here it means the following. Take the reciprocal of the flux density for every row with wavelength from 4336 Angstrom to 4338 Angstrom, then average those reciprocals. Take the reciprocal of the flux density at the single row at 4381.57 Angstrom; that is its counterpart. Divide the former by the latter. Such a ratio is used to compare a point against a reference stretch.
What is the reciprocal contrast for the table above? 1.06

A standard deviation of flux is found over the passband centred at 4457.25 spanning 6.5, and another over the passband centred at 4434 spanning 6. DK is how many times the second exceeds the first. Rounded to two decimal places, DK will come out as 0.47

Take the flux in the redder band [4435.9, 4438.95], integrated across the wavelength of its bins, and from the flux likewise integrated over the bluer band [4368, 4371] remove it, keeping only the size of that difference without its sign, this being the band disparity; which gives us 2.8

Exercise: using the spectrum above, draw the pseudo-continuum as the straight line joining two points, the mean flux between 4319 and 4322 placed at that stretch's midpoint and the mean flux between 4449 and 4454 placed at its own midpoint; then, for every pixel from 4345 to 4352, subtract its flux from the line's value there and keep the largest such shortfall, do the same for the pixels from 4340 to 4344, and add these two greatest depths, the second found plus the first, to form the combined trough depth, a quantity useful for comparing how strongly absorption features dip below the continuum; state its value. 4.6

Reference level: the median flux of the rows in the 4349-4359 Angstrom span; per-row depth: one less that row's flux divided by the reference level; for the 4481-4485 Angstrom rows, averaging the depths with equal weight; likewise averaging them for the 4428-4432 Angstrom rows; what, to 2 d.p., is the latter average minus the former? -0.04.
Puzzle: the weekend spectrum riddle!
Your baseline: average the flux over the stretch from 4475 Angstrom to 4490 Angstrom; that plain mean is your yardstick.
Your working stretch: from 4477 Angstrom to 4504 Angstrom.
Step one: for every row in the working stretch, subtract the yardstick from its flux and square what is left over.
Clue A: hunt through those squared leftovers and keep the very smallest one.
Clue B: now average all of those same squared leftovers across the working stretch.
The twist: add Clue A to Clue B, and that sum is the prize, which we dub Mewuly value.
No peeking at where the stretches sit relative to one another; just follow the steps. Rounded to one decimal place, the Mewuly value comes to 2.9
